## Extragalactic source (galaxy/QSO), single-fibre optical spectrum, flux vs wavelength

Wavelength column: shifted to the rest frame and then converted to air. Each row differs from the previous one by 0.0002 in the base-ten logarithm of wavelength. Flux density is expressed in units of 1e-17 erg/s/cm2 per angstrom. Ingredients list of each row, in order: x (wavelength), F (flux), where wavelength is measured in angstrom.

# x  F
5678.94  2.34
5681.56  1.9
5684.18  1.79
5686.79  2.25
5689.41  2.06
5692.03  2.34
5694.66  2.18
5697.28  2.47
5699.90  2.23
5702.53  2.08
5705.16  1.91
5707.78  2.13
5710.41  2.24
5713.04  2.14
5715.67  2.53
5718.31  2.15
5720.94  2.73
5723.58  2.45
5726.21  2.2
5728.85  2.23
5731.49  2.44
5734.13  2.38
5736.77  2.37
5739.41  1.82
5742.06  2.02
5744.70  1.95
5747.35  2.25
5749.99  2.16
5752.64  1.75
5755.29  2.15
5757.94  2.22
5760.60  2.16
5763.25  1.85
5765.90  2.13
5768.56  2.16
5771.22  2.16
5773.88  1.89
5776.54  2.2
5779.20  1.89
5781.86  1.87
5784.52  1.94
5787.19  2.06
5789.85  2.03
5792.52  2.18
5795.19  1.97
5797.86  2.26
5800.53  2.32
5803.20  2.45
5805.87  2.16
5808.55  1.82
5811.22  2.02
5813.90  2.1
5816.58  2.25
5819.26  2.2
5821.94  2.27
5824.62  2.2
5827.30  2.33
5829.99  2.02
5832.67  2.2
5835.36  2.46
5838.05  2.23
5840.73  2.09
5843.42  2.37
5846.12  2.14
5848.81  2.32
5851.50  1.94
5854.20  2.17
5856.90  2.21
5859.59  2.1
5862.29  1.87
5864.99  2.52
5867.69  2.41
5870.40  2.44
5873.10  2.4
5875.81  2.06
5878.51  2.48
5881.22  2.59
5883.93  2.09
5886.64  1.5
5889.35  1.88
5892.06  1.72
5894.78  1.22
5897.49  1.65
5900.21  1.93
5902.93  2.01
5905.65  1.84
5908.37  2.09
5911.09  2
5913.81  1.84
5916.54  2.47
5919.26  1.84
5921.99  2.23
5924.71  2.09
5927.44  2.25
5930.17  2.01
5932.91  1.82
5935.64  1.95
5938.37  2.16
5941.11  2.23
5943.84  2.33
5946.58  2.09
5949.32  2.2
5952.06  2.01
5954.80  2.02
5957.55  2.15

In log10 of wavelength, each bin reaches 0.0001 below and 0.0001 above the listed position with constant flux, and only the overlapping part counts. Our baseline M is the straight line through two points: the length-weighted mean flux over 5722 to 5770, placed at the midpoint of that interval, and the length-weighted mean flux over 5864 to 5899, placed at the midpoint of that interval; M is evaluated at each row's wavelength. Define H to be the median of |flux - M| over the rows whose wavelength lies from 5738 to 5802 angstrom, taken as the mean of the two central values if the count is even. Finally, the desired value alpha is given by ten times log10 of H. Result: -9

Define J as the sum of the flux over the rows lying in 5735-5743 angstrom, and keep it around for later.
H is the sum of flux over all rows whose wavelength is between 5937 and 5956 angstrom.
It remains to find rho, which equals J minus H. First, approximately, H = 15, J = 6.2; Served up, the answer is -9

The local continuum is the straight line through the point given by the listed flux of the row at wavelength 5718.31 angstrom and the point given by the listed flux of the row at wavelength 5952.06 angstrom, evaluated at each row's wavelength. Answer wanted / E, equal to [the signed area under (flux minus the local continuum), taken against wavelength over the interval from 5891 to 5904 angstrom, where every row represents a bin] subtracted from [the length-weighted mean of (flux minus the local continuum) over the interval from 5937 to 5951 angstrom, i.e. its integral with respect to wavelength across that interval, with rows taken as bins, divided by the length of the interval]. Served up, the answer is 4.6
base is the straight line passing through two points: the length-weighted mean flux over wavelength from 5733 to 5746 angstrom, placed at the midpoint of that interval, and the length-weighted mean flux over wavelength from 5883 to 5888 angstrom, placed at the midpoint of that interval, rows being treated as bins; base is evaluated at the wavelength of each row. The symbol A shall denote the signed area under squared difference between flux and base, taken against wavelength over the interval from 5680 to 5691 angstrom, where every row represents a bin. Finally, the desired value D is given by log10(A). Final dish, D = -0.1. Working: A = 0.88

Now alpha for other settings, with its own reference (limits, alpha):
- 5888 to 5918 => -7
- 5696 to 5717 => -11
